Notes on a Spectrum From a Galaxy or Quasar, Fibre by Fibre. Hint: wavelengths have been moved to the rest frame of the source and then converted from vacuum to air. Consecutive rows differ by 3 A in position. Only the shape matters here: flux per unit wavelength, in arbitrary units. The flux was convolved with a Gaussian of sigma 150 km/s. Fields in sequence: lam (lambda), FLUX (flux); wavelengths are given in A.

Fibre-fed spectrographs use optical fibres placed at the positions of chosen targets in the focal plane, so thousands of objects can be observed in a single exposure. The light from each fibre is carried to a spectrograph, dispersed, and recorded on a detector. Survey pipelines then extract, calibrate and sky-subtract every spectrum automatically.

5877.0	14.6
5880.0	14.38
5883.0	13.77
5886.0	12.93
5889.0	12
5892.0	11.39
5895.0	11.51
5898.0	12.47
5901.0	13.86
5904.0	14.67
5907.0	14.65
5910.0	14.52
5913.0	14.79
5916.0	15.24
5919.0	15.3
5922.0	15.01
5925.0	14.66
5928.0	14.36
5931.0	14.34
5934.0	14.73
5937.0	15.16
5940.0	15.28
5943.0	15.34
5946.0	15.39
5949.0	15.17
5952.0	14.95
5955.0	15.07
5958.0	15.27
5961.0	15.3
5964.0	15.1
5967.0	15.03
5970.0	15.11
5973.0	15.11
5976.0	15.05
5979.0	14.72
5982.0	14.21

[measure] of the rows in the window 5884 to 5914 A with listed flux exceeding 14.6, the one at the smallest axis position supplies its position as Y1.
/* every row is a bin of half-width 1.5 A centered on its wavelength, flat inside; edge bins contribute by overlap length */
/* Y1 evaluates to 5904.0 A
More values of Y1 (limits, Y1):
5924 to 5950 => 5925.0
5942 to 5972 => 5943.0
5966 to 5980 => 5967.0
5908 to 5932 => 5913.0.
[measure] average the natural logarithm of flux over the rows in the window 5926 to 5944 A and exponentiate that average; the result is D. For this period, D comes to 14.9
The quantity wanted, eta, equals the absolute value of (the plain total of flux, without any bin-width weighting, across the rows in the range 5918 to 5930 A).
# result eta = 59.3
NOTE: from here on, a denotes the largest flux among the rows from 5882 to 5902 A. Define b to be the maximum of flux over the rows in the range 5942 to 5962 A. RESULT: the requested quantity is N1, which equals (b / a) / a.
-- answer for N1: 0.0801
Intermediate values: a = 13.86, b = 15.39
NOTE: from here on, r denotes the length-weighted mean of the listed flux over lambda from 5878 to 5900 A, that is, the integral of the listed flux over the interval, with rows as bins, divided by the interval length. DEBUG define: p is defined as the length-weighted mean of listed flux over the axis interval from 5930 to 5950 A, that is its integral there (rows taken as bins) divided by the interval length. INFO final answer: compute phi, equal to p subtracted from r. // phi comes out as -2.4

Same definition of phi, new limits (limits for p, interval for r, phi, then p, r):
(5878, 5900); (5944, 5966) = 2.5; 12.7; 15.2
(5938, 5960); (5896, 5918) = -0.9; 15.2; 14.3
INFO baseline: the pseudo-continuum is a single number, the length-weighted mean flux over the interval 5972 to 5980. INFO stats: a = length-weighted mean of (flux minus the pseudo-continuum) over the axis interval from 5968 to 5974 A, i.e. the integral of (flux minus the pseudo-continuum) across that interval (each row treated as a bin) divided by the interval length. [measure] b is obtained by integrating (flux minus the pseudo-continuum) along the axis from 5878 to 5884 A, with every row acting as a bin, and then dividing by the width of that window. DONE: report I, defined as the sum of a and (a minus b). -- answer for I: 1.1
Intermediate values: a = 0.1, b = -0.8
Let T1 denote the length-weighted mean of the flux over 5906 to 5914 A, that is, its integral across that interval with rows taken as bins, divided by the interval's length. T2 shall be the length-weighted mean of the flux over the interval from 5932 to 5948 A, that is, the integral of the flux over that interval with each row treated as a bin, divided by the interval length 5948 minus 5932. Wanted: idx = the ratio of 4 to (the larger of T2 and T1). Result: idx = 0.264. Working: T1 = 14.6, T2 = 15.2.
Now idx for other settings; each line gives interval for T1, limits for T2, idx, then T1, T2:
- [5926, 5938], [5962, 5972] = 0.265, 14.6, 15.1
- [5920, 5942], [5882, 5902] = 0.270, 14.8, 12.5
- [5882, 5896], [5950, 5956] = 0.266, 12.3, 15.0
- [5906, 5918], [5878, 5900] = 0.270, 14.8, 12.7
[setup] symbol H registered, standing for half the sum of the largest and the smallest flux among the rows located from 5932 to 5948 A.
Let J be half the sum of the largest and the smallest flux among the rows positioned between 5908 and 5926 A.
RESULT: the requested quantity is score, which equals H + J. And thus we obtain 30.0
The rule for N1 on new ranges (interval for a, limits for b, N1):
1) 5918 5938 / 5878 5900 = 0.0614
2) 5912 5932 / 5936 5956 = 0.0657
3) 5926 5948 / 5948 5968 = 0.0646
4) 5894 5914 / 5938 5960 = 0.0704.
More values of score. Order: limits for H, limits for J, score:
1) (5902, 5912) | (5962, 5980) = 29.5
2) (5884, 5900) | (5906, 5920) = 27.1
